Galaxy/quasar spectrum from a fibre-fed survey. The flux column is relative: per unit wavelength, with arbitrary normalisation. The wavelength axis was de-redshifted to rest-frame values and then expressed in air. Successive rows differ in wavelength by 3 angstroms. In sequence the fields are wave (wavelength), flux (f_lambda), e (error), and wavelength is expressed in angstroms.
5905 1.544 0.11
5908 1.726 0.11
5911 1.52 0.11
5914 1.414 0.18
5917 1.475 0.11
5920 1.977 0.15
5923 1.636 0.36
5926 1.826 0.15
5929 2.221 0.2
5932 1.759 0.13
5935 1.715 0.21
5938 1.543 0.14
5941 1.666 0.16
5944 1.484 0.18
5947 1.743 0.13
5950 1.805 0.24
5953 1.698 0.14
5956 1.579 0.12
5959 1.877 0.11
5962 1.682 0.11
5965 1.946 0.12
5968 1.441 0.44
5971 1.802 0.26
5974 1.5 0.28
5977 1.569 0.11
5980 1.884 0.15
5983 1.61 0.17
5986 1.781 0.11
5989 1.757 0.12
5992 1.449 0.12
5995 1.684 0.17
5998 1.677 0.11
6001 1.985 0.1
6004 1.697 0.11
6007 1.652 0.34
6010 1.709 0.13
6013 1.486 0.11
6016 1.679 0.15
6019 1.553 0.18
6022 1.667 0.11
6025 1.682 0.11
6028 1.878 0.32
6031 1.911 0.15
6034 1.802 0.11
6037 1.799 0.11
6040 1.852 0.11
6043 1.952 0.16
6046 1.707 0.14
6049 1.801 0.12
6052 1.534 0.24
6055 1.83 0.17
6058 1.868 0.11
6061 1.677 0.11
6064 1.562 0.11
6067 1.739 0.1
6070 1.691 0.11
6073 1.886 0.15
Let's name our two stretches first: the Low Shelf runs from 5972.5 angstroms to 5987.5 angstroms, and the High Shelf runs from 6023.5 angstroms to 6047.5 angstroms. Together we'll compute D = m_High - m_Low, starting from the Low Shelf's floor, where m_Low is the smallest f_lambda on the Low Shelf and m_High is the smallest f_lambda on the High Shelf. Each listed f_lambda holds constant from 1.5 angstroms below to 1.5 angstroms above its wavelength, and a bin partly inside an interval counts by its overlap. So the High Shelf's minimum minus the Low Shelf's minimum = 0.18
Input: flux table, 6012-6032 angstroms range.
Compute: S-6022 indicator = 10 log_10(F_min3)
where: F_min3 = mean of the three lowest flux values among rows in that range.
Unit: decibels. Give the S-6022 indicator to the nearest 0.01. 1.96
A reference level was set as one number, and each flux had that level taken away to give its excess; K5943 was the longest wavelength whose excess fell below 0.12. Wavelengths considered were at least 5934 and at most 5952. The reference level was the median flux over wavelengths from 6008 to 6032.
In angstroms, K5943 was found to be 5947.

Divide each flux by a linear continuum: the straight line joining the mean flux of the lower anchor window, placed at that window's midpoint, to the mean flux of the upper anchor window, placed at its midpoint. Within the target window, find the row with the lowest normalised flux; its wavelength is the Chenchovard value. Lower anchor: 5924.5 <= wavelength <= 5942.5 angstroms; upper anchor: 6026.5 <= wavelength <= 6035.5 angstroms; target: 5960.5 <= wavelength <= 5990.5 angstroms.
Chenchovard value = 5968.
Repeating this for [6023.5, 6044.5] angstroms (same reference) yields 6025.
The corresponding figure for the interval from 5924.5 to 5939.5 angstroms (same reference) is 5938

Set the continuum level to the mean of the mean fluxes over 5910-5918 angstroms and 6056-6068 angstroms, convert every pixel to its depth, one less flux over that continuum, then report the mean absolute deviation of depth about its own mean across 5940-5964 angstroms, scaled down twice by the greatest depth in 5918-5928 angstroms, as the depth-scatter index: 69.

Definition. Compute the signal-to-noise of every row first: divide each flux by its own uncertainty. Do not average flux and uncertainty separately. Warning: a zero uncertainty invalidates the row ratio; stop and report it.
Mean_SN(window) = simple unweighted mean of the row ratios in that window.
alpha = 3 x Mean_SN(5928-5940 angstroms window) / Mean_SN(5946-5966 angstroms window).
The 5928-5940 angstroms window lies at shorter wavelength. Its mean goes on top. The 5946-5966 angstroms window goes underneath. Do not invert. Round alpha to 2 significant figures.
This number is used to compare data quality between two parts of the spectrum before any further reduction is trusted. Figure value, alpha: 2.4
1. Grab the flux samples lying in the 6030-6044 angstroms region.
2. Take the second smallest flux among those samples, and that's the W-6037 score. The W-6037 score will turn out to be 1.802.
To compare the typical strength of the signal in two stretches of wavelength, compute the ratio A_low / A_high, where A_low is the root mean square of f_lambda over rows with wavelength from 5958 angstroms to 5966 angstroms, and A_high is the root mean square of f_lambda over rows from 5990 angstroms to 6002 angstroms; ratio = 1.08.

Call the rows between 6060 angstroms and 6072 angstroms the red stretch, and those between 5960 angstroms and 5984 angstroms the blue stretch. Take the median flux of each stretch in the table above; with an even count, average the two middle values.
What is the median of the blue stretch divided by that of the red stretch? 0.98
